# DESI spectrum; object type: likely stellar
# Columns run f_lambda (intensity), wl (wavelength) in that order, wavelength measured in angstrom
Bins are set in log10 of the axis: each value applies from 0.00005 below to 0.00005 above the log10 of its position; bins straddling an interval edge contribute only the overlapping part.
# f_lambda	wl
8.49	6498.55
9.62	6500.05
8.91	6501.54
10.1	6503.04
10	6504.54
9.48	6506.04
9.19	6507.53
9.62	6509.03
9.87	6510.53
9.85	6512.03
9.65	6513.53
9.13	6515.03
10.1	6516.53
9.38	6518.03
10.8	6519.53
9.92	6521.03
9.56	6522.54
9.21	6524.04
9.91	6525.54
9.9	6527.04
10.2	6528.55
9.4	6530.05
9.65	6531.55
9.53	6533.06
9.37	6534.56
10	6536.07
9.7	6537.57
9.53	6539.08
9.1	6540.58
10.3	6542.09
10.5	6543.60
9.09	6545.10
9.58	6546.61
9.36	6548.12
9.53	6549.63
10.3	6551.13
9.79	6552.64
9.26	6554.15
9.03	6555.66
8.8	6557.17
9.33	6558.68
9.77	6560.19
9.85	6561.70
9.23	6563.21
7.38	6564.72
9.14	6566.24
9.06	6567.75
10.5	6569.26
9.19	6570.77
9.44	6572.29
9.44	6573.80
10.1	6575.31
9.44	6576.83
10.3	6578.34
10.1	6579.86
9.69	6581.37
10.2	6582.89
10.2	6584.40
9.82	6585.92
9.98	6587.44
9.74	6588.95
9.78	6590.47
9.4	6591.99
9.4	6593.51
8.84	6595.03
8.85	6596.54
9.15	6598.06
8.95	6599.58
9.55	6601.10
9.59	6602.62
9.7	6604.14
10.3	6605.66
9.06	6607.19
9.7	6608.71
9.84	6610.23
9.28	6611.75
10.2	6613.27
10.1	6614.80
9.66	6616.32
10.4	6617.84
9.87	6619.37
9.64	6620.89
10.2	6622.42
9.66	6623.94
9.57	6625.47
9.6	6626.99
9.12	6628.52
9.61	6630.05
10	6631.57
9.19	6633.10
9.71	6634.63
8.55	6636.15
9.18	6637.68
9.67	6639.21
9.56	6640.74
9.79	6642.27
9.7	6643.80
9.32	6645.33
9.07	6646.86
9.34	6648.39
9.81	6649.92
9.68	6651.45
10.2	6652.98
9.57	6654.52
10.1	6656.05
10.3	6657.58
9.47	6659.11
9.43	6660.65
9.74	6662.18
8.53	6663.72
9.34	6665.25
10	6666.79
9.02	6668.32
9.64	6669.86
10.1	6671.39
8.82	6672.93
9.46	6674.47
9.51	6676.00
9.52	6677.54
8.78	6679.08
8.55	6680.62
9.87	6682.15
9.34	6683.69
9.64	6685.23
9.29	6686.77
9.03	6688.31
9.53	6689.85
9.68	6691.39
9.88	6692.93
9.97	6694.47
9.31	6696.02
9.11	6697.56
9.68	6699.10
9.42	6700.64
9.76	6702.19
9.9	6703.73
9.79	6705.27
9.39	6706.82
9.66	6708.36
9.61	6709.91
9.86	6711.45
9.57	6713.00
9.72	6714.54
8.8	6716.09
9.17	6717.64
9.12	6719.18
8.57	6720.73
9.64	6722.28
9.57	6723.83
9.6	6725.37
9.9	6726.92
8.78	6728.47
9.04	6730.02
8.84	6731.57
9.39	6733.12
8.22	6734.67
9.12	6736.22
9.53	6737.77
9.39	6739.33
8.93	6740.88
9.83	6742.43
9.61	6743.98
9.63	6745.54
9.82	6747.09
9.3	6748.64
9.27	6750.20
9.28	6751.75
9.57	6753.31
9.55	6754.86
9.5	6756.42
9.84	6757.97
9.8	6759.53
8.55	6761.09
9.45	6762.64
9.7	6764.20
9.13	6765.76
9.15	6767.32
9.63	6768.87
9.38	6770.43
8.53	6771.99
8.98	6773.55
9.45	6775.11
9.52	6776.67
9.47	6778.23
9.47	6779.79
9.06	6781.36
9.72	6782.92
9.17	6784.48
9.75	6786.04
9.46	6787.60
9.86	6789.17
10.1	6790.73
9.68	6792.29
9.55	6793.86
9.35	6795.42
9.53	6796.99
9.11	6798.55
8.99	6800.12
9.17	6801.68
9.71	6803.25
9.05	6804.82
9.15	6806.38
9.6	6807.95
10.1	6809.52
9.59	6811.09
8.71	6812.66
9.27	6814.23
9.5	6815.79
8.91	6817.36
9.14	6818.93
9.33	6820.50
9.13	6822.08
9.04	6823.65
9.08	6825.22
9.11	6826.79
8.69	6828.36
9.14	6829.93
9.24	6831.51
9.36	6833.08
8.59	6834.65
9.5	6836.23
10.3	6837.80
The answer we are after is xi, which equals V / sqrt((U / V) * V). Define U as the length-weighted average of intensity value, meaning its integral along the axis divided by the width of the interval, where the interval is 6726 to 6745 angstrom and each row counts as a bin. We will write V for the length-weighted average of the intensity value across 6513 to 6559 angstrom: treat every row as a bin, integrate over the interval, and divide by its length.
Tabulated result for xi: 3.18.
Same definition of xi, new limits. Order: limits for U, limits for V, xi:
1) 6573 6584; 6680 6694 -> 3.00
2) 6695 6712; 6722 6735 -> 2.98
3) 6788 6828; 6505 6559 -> 3.15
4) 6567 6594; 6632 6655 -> 3.04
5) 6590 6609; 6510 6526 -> 3.18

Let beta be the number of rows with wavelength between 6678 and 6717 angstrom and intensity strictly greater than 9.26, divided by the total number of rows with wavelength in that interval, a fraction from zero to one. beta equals 0.80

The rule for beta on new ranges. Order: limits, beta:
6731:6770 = 0.72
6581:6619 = 0.80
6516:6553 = 0.88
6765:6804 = 0.64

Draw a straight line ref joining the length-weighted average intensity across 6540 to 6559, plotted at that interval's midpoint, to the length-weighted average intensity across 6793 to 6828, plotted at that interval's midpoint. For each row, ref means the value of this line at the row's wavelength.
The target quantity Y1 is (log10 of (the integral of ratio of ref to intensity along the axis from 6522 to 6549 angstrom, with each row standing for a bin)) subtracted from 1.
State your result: -0.43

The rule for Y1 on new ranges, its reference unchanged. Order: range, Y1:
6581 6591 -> 0.02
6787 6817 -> -0.47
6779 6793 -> -0.13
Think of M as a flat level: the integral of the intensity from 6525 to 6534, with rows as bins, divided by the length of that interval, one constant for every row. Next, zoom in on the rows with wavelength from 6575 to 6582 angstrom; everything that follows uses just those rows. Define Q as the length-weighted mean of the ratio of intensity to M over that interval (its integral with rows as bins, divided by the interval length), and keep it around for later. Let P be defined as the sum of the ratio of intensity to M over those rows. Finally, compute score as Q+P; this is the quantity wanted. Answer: 6.10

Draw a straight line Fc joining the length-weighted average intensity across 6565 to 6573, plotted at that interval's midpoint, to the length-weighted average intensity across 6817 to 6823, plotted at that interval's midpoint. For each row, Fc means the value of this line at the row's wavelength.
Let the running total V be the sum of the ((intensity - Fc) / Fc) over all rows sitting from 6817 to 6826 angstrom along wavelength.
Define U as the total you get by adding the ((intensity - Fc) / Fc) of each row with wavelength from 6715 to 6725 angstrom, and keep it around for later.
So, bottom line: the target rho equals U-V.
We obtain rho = -0.03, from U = -0.04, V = -0.01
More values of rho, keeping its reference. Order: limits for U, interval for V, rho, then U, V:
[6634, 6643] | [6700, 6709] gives -0.19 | 0.09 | 0.28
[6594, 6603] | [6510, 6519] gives -0.28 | -0.10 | 0.18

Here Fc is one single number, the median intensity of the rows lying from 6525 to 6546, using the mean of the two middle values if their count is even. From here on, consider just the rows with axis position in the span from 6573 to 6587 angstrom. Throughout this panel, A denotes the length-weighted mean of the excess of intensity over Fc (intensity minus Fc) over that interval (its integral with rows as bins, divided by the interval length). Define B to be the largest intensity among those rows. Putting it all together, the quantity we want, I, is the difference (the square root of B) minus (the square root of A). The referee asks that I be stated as 2.71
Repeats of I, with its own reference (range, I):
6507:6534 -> 3.08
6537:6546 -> 3.08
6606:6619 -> 2.87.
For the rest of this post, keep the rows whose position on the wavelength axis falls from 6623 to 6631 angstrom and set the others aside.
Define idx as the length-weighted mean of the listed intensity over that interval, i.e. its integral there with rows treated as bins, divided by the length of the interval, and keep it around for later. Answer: 9.55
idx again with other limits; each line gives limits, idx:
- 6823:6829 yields 8.99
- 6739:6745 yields 9.45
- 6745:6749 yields 9.63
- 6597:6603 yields 9.27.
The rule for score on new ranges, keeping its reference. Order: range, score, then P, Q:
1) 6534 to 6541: 5.87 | 4.89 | 0.981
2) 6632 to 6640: 5.70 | 4.75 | 0.952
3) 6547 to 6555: 5.93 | 4.95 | 0.988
